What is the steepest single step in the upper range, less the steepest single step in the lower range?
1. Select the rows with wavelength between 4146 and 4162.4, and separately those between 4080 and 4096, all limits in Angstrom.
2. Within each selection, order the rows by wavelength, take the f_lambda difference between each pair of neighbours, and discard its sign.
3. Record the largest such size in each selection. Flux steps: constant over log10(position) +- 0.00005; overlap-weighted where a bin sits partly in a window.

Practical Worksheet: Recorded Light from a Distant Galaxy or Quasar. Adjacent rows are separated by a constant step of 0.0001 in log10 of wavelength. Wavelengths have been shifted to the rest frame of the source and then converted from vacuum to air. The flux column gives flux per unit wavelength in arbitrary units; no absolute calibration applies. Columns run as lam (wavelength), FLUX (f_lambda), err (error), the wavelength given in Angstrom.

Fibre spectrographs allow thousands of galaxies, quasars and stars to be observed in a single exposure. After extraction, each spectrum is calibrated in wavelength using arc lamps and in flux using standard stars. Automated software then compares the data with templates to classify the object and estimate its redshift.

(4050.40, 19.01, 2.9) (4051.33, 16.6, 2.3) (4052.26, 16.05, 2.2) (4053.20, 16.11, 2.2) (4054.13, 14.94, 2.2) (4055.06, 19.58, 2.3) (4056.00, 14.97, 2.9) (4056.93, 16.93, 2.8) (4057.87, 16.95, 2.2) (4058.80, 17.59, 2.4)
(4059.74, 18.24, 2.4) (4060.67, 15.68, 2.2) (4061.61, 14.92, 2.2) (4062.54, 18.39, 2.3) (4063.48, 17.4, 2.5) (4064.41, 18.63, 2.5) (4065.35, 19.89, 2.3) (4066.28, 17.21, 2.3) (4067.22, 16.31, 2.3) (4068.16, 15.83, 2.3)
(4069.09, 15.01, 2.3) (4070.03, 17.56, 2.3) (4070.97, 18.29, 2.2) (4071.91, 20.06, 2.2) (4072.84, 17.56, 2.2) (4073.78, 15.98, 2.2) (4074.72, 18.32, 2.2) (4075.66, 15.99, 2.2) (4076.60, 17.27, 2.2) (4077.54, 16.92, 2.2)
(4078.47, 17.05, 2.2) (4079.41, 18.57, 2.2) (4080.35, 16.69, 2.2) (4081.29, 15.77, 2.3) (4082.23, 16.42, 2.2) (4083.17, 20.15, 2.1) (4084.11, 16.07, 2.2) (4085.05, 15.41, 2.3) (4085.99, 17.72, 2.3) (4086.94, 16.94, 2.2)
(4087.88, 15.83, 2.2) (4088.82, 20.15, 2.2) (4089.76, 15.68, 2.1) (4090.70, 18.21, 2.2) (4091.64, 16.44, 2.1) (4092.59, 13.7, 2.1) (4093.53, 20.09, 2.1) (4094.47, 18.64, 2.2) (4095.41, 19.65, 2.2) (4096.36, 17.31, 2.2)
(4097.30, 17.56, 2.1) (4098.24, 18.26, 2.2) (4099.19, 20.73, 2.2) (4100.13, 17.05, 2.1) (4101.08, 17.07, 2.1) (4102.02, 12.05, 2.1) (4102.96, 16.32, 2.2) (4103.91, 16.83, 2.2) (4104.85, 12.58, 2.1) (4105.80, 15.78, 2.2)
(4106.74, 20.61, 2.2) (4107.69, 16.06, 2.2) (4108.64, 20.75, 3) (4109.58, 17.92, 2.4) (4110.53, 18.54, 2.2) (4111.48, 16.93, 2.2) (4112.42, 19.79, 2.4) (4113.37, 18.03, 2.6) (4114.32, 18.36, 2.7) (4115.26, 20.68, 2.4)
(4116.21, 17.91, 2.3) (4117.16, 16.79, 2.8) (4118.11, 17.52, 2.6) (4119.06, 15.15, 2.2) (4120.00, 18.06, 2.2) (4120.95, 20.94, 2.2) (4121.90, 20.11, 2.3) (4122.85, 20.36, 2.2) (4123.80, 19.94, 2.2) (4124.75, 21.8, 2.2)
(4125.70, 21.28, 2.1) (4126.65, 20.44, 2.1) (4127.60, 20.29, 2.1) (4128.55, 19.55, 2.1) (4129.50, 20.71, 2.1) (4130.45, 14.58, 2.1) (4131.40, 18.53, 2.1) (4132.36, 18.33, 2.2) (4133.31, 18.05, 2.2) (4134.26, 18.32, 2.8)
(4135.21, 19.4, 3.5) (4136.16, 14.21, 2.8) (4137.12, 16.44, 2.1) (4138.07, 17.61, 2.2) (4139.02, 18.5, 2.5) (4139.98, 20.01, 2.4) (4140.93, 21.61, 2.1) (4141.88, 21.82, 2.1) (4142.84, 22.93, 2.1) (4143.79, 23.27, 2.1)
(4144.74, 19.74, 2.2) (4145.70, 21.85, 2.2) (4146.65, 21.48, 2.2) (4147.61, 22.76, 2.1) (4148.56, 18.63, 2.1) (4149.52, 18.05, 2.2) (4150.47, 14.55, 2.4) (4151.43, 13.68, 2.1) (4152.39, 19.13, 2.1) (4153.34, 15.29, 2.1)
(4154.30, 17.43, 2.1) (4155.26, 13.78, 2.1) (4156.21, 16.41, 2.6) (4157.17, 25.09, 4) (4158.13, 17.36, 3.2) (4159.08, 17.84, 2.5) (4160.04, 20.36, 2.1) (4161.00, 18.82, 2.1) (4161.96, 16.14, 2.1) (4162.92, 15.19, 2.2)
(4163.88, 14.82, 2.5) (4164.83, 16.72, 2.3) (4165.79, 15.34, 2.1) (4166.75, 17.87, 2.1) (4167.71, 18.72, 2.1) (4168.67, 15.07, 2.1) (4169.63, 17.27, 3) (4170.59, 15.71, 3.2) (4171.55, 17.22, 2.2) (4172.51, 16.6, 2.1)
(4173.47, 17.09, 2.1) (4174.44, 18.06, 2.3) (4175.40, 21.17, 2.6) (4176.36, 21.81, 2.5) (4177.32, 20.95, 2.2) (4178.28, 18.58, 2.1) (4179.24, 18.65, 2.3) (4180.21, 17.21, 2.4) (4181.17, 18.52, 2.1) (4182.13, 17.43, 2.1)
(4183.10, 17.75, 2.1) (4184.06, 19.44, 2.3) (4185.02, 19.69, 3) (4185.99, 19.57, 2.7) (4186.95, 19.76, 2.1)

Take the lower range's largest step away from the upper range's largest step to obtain 2.3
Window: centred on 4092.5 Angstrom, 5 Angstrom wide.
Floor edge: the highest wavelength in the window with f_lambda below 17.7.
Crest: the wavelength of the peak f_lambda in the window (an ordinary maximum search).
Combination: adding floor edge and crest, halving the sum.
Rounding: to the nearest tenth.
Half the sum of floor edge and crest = 4093.1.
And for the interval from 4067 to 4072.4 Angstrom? 4071.0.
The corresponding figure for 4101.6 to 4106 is 4104.9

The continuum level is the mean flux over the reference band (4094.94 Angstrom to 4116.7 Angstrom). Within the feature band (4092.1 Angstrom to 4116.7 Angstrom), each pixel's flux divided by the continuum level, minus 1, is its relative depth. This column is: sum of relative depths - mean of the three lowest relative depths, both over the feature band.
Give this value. 0.2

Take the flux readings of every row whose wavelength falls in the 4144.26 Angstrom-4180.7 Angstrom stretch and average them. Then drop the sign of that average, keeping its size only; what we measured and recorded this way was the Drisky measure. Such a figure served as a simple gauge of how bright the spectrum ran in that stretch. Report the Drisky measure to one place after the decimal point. 18.0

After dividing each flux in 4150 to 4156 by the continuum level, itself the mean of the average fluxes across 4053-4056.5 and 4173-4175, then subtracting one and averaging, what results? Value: -0.08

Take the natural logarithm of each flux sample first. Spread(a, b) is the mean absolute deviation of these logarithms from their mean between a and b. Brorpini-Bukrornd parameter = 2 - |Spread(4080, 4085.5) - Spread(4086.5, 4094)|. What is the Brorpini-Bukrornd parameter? 1.96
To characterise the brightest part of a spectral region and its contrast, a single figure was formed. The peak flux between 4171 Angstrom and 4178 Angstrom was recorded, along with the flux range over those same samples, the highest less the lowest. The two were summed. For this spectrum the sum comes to 27.0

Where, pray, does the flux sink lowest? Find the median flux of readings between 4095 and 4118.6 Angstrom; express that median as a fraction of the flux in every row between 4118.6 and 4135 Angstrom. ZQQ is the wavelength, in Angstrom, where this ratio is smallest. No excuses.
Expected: 4124.75 Angstrom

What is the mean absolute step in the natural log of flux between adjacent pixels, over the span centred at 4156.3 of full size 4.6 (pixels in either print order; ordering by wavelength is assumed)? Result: 0.30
